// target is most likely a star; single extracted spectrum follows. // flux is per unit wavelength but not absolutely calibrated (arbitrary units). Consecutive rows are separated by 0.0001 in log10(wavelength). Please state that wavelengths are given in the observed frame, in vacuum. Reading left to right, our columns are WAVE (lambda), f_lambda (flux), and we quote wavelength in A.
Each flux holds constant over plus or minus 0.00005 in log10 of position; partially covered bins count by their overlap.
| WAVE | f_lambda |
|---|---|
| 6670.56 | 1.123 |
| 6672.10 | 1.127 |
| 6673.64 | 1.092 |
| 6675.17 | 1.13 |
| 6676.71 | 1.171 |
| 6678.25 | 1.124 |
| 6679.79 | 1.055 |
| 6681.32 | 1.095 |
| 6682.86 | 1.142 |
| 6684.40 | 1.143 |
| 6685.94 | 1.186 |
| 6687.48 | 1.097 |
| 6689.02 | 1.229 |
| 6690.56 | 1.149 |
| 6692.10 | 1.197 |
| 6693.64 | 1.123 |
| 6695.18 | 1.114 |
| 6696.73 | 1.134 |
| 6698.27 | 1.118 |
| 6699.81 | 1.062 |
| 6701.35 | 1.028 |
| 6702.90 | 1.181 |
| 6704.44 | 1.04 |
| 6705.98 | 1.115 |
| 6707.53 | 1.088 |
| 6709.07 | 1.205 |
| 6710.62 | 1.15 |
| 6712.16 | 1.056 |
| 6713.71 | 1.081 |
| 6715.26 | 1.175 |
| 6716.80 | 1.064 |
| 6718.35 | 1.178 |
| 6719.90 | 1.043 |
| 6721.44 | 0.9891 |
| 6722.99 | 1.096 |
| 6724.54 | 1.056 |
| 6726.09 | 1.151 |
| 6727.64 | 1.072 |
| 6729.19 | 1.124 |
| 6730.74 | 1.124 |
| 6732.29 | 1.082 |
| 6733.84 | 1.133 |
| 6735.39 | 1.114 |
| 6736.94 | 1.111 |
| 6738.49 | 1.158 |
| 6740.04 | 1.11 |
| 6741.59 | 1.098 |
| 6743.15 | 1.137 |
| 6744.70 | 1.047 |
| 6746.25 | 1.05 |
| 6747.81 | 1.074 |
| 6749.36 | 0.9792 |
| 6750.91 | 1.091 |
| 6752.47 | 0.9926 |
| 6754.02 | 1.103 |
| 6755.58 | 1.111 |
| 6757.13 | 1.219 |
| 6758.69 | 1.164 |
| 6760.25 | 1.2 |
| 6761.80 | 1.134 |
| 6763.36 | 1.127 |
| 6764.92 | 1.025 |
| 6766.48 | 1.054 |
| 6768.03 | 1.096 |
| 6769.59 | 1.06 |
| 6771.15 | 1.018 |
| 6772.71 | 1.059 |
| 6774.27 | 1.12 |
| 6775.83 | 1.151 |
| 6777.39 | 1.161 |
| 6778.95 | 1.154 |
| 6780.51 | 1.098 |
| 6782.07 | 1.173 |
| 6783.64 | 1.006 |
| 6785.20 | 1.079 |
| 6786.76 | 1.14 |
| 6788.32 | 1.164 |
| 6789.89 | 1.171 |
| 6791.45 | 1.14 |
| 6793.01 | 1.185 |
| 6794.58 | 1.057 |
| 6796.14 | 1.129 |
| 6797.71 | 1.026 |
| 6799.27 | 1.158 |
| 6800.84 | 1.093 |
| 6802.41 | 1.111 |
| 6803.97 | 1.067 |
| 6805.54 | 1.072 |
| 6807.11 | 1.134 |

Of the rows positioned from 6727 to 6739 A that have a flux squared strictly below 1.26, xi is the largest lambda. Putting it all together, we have 6736.94 A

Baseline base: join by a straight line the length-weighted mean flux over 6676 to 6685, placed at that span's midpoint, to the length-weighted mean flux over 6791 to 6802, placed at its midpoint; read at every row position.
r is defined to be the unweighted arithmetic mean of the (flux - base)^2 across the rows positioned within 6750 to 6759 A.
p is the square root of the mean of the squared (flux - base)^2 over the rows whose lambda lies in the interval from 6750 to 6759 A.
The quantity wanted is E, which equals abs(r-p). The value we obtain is 0.0028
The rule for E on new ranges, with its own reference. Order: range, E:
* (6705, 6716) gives 0.0009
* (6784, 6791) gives 0.0003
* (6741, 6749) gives 0.0007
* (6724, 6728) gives 0.0002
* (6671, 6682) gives 0.0007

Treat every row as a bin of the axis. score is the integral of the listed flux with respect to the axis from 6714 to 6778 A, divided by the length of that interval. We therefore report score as 1.10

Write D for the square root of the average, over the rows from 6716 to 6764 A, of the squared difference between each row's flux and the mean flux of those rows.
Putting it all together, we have 0.056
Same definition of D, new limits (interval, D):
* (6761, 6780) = 0.049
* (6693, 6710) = 0.052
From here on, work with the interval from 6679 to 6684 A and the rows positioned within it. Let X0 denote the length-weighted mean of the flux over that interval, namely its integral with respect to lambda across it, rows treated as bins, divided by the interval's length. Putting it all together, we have 1.10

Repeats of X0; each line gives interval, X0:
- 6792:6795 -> 1.13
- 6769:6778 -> 1.09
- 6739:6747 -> 1.09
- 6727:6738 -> 1.11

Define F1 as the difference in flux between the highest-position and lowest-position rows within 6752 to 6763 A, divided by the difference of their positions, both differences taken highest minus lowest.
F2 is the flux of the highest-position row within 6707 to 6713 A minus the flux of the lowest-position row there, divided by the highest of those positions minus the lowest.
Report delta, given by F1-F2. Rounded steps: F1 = 0.015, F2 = -0.007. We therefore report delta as 0.022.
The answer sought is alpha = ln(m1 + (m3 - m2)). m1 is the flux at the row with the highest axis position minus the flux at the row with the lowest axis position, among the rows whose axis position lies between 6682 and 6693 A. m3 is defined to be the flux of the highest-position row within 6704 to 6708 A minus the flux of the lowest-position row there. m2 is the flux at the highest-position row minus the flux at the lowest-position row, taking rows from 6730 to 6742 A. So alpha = -2.0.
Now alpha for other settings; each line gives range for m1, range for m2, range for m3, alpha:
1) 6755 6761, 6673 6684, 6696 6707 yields -3.9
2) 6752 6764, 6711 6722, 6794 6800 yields -1.2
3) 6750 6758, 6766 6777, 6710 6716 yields -2.9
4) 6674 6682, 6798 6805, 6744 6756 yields -2.1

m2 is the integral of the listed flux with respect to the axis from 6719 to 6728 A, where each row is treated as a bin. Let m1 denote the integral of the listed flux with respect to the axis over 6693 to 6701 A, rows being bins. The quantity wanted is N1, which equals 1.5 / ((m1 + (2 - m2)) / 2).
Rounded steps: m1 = 9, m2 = 9.6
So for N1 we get 2.4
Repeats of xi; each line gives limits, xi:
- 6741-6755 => 6754.02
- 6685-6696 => 6695.18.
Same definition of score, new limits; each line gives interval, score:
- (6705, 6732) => 1.10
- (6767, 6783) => 1.11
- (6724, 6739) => 1.11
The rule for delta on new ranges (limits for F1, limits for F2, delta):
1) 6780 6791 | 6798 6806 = 0.021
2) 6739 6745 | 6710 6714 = 0.009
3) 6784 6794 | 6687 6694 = 0.009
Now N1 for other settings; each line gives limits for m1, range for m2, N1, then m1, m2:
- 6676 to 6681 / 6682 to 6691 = -1.1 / 6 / 10.4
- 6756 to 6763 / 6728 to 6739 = -1.4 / 8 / 12.3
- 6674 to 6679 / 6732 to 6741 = -1.3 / 6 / 10.1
